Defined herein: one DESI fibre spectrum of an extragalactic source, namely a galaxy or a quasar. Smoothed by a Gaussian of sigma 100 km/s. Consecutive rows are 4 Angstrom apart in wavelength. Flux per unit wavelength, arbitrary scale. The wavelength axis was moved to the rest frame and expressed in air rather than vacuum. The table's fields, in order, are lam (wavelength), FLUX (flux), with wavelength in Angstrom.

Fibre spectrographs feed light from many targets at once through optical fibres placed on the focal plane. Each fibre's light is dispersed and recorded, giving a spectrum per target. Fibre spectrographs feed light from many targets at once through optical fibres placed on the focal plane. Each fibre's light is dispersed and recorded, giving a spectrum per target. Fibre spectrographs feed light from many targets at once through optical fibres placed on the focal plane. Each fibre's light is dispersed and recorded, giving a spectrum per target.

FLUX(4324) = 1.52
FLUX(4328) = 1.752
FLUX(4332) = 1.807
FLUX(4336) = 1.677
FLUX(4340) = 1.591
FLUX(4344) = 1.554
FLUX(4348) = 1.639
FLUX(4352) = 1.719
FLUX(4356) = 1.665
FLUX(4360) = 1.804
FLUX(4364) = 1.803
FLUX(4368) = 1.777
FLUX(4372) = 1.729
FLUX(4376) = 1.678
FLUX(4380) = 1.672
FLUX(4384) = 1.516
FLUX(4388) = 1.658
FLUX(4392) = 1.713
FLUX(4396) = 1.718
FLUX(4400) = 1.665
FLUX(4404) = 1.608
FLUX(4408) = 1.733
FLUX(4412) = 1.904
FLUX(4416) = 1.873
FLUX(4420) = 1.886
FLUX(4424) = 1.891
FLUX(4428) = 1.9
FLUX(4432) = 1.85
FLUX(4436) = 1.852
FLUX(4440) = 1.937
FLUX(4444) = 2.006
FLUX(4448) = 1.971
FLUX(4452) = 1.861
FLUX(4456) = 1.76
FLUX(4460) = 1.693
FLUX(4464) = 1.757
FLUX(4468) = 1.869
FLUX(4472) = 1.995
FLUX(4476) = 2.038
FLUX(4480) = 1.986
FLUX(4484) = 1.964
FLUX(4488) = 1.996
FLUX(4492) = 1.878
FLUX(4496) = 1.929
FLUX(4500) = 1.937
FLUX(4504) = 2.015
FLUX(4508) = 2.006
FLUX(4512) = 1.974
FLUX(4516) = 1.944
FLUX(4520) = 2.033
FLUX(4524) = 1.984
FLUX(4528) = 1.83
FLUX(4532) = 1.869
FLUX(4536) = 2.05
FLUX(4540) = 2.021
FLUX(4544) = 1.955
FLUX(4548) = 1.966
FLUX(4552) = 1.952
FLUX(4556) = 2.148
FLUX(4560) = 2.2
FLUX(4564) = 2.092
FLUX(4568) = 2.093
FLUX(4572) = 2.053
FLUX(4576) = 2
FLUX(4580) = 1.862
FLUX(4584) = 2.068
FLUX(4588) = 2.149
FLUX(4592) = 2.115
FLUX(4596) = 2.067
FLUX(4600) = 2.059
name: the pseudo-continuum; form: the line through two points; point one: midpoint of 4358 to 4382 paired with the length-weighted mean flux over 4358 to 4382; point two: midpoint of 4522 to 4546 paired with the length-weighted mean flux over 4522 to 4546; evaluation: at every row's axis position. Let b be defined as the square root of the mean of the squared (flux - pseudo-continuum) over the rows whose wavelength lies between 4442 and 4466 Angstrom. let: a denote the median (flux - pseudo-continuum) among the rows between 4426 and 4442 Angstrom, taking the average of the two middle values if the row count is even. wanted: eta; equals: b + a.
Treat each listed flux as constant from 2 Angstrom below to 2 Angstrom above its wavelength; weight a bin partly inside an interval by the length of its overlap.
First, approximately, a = 0.055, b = 0.124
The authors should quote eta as 0.179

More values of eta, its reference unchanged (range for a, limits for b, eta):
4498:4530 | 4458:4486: 0.164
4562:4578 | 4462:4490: 0.182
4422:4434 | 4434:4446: 0.194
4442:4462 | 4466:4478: 0.129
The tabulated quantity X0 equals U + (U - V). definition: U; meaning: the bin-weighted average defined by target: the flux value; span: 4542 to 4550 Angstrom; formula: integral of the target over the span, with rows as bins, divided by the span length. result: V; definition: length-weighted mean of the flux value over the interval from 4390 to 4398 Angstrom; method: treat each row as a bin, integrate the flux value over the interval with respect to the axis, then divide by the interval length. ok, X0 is 2.21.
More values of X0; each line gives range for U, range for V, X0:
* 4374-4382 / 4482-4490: 1.37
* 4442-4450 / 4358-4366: 2.17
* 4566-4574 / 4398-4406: 2.51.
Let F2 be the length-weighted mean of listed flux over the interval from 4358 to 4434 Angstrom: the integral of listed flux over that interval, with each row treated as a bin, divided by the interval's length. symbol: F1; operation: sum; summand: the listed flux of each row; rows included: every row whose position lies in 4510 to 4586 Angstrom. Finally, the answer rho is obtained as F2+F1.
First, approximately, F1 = 38.1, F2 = 1.76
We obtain 39.9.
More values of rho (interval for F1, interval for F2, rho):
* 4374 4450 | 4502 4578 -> 36.0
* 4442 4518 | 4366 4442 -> 38.3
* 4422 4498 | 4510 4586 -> 38.1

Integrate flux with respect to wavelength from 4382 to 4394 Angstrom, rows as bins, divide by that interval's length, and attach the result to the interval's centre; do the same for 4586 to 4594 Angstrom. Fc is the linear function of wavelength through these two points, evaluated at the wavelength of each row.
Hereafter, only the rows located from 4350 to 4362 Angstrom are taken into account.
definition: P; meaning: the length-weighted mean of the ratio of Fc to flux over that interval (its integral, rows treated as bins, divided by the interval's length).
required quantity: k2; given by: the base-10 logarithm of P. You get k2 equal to -0.047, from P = 0.90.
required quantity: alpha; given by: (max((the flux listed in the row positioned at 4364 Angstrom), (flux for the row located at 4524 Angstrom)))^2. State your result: 3.94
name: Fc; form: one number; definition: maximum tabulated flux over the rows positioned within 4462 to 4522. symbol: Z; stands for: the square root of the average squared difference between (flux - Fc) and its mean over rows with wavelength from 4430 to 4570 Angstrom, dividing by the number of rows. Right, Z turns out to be 0.106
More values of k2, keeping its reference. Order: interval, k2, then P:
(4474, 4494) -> -0.023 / 0.95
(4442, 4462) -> -0.015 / 0.97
